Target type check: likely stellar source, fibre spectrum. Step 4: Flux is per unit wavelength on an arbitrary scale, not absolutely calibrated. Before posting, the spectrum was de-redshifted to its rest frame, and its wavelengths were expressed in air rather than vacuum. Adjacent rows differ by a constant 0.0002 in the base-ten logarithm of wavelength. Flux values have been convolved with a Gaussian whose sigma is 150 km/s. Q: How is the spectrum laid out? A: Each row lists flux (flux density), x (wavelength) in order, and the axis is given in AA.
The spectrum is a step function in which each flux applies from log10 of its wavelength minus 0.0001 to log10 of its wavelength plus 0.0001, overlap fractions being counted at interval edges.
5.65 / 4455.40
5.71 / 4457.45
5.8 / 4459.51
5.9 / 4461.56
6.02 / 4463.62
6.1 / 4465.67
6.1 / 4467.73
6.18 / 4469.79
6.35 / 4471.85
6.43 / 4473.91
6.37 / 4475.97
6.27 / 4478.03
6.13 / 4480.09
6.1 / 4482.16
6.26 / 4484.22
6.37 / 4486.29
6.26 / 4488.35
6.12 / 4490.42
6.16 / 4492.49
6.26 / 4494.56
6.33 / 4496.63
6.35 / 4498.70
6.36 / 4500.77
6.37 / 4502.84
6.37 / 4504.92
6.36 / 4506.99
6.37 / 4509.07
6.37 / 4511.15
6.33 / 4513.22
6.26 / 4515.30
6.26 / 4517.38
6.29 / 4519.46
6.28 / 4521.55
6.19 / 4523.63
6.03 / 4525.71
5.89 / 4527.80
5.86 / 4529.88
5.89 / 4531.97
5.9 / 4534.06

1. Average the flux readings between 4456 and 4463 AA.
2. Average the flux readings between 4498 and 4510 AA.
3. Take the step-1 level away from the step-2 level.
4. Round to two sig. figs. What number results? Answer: 0.56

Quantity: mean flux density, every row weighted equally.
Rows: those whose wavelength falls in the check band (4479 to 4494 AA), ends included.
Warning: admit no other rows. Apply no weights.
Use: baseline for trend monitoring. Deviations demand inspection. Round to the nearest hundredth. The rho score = 6.20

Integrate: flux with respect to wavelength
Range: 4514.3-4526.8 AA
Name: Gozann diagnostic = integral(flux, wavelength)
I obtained 78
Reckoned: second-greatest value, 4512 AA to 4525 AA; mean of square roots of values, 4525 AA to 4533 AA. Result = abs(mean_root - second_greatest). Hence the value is 3.86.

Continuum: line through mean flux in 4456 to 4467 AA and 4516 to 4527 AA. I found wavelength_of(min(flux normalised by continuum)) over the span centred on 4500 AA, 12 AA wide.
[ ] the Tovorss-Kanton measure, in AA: 4494.56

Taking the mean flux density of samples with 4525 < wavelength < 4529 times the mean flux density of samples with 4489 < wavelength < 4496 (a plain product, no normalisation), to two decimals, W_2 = 36.83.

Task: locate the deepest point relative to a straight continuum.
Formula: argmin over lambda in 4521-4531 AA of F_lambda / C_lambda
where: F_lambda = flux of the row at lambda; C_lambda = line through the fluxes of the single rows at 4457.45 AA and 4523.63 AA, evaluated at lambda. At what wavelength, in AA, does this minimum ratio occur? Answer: 4529.88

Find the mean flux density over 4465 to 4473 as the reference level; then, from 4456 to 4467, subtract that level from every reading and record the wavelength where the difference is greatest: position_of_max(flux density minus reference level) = 4465.67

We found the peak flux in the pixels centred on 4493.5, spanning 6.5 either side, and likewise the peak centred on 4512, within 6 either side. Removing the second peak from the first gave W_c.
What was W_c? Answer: -0.020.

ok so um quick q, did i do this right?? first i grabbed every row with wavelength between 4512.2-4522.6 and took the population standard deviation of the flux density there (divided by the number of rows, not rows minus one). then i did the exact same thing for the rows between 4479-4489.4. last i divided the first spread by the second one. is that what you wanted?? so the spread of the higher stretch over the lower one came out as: 0.26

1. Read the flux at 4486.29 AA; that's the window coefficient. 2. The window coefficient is 6.37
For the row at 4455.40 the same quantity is 5.65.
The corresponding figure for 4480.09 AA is 6.13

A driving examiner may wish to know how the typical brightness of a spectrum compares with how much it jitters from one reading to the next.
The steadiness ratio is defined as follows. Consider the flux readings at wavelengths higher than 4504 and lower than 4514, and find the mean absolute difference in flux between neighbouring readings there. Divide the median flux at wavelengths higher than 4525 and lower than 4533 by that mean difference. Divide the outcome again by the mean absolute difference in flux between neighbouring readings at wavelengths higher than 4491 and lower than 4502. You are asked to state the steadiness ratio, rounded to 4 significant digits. 7853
